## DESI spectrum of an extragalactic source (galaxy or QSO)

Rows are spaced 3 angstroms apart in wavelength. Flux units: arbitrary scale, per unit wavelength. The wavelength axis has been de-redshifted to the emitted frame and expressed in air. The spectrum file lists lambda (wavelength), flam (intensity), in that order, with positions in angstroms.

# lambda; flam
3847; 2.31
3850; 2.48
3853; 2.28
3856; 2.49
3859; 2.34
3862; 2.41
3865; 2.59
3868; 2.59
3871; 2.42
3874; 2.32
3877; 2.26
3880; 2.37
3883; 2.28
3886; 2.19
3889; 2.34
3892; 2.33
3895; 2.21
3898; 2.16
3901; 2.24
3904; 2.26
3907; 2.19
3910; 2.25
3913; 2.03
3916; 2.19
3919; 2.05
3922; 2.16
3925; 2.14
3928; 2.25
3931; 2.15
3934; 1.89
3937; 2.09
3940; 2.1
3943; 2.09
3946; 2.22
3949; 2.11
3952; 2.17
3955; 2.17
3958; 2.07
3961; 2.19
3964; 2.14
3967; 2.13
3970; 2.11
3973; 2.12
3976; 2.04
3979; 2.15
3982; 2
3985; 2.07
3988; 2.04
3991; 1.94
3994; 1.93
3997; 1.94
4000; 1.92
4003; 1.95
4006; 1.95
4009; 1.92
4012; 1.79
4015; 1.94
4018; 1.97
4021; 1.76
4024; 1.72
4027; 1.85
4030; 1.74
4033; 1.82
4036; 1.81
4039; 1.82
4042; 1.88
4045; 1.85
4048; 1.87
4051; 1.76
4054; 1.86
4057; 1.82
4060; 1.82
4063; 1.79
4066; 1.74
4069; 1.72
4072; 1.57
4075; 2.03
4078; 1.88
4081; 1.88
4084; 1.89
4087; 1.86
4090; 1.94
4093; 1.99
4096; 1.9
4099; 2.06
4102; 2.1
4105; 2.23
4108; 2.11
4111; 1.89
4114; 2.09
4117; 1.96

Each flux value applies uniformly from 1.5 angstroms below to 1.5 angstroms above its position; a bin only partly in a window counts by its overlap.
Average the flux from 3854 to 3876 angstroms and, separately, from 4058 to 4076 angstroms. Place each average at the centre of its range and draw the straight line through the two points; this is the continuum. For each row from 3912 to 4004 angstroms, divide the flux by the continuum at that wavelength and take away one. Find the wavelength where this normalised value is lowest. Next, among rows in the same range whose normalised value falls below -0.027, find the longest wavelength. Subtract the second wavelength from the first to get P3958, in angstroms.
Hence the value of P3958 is -66 angstroms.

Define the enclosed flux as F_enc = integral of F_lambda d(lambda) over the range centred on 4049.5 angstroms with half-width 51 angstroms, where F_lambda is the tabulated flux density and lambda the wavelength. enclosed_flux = 189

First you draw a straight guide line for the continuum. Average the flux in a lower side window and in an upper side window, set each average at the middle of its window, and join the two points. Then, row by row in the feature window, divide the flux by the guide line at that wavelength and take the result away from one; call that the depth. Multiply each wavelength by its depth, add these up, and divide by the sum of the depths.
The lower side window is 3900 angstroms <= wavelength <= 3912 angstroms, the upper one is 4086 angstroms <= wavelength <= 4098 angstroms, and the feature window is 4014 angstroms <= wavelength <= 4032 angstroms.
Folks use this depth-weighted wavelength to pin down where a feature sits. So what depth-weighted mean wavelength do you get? 4024.0 angstroms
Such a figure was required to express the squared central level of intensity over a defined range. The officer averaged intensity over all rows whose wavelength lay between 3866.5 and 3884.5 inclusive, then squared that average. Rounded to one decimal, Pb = 5.6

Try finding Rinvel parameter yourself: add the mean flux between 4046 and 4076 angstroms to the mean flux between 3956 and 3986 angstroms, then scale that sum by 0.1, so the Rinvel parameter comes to 0.390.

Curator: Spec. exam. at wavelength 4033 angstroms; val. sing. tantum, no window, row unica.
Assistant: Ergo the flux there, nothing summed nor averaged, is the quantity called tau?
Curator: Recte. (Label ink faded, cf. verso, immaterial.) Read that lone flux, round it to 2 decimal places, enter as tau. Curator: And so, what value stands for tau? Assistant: 1.82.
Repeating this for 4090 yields 1.94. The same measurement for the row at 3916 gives 2.19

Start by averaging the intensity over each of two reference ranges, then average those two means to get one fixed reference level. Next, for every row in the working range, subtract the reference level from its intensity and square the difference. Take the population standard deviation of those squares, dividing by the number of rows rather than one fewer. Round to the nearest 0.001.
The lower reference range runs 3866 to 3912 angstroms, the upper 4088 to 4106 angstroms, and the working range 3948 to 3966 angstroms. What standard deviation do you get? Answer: 0.003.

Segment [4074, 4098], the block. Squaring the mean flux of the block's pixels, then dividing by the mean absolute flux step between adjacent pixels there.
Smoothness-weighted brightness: 63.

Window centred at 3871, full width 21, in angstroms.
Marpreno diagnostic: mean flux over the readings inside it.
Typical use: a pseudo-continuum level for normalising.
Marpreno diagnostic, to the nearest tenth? 2.4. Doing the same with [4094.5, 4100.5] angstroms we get 2.0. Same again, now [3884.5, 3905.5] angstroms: 2.2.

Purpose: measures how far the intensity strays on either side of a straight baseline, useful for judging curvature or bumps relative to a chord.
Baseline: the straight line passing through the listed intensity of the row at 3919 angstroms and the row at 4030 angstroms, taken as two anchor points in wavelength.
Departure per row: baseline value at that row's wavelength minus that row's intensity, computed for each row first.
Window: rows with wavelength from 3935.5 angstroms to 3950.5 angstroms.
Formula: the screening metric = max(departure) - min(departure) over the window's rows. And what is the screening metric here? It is 0.16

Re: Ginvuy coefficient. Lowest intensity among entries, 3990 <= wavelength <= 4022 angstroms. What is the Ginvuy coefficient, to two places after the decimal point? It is 1.76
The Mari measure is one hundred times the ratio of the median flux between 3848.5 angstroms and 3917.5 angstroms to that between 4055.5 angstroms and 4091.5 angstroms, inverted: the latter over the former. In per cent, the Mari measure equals 81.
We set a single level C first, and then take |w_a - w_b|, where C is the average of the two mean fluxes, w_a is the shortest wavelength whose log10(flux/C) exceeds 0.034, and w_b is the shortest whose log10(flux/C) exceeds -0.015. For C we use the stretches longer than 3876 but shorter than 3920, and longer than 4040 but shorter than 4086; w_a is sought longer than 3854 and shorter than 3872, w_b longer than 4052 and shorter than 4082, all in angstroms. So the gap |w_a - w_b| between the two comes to 219 angstroms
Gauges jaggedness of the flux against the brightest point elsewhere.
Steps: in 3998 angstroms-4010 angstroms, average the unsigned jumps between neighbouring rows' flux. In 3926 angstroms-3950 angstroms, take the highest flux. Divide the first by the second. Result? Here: 0.01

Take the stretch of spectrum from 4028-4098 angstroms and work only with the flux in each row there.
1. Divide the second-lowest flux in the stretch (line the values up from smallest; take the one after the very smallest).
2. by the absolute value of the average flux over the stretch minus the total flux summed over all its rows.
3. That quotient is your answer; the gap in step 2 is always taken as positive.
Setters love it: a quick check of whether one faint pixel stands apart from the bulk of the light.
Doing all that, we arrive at 0.0426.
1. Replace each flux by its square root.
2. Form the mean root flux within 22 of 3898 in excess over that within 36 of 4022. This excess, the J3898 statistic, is 0.124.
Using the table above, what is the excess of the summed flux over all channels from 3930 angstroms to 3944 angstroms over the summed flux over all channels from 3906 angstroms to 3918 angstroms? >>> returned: 1.7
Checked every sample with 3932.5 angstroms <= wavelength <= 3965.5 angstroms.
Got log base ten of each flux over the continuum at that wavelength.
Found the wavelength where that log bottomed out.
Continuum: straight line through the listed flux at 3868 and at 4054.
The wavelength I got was 3934 angstroms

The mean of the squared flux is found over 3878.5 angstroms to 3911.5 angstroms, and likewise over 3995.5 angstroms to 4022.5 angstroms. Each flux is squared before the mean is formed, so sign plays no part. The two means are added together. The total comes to 8.7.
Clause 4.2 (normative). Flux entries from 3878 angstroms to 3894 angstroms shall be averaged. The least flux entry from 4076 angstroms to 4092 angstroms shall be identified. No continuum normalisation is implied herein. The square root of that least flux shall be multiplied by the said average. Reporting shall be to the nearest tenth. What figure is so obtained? 3.1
